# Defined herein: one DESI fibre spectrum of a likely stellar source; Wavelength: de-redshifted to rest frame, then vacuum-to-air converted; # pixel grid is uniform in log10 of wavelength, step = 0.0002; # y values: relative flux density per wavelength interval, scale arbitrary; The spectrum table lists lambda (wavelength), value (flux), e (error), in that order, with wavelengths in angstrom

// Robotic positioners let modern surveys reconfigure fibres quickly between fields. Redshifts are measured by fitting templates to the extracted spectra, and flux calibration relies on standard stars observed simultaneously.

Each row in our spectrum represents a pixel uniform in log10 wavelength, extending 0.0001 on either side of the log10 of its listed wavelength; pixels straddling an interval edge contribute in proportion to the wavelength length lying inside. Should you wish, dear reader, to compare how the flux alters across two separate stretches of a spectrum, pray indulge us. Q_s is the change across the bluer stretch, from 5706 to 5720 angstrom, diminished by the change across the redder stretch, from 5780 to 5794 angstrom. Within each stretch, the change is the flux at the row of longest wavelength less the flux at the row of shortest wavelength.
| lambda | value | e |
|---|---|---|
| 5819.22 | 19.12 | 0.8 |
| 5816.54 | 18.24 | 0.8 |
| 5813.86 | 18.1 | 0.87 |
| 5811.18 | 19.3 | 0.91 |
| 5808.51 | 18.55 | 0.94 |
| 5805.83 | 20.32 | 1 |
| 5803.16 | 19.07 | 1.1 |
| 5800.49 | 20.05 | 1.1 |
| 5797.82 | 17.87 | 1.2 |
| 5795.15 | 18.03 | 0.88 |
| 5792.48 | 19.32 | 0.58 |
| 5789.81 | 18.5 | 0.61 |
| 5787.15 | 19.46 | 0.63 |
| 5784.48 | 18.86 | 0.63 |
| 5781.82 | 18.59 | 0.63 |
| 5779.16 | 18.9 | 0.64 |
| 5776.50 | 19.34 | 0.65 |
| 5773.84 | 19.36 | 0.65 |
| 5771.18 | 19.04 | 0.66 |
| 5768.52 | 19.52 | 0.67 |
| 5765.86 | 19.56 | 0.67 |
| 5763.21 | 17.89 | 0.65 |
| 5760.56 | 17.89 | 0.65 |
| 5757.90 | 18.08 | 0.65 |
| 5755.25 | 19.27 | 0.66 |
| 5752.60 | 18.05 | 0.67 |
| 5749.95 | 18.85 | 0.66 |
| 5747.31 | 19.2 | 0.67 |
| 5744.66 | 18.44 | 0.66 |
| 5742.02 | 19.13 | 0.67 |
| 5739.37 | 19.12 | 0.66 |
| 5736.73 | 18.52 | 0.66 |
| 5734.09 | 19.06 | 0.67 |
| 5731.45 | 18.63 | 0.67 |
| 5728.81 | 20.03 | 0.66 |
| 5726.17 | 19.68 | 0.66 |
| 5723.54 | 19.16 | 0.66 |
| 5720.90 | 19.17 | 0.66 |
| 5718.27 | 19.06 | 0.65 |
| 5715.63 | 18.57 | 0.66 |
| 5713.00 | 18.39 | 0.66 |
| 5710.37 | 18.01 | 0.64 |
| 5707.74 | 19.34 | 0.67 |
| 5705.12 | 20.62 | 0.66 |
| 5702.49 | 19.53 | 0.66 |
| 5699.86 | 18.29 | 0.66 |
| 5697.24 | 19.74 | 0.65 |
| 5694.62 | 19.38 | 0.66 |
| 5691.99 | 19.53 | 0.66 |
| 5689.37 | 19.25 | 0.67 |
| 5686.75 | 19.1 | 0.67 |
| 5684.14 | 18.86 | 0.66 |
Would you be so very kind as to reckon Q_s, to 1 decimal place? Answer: -1.0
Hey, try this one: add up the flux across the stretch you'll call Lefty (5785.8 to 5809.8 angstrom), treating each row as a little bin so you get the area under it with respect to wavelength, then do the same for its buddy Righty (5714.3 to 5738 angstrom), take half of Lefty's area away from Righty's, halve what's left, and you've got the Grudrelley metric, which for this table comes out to 112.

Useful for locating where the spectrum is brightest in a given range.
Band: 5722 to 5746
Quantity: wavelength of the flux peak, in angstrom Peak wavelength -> 5728.81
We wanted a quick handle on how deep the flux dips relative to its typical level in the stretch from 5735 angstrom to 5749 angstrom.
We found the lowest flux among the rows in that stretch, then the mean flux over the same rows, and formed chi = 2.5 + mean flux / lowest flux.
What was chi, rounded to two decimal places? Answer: 3.52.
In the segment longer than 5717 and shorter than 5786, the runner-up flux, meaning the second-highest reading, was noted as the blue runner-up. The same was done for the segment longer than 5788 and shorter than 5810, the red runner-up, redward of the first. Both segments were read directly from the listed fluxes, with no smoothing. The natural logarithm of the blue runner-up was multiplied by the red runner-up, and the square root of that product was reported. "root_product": 7.73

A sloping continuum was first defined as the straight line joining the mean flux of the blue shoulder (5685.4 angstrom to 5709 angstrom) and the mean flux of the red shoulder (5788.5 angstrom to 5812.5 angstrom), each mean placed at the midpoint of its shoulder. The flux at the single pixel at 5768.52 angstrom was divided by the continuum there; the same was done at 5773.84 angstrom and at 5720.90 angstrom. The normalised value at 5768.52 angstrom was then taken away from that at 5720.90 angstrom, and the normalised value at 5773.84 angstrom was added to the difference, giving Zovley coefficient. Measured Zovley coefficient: 0.985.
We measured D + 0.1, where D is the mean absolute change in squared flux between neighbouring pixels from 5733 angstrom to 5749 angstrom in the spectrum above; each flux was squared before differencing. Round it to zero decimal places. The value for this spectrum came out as 20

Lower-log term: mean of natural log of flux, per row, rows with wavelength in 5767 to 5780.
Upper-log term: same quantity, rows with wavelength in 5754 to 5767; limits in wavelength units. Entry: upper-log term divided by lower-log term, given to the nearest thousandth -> 0.987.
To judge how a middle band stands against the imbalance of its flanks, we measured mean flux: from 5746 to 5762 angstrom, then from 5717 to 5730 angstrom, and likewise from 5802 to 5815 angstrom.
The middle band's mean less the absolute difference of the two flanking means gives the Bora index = 18.2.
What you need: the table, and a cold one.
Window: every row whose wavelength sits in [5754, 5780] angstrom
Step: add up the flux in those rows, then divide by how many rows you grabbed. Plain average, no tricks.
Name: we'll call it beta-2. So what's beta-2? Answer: 18.9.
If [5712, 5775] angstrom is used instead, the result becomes 18.9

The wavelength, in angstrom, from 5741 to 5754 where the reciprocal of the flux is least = 5747.31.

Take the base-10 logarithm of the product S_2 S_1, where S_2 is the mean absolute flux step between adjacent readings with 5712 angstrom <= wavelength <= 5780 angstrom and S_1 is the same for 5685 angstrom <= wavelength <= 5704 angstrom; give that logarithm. -0.51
